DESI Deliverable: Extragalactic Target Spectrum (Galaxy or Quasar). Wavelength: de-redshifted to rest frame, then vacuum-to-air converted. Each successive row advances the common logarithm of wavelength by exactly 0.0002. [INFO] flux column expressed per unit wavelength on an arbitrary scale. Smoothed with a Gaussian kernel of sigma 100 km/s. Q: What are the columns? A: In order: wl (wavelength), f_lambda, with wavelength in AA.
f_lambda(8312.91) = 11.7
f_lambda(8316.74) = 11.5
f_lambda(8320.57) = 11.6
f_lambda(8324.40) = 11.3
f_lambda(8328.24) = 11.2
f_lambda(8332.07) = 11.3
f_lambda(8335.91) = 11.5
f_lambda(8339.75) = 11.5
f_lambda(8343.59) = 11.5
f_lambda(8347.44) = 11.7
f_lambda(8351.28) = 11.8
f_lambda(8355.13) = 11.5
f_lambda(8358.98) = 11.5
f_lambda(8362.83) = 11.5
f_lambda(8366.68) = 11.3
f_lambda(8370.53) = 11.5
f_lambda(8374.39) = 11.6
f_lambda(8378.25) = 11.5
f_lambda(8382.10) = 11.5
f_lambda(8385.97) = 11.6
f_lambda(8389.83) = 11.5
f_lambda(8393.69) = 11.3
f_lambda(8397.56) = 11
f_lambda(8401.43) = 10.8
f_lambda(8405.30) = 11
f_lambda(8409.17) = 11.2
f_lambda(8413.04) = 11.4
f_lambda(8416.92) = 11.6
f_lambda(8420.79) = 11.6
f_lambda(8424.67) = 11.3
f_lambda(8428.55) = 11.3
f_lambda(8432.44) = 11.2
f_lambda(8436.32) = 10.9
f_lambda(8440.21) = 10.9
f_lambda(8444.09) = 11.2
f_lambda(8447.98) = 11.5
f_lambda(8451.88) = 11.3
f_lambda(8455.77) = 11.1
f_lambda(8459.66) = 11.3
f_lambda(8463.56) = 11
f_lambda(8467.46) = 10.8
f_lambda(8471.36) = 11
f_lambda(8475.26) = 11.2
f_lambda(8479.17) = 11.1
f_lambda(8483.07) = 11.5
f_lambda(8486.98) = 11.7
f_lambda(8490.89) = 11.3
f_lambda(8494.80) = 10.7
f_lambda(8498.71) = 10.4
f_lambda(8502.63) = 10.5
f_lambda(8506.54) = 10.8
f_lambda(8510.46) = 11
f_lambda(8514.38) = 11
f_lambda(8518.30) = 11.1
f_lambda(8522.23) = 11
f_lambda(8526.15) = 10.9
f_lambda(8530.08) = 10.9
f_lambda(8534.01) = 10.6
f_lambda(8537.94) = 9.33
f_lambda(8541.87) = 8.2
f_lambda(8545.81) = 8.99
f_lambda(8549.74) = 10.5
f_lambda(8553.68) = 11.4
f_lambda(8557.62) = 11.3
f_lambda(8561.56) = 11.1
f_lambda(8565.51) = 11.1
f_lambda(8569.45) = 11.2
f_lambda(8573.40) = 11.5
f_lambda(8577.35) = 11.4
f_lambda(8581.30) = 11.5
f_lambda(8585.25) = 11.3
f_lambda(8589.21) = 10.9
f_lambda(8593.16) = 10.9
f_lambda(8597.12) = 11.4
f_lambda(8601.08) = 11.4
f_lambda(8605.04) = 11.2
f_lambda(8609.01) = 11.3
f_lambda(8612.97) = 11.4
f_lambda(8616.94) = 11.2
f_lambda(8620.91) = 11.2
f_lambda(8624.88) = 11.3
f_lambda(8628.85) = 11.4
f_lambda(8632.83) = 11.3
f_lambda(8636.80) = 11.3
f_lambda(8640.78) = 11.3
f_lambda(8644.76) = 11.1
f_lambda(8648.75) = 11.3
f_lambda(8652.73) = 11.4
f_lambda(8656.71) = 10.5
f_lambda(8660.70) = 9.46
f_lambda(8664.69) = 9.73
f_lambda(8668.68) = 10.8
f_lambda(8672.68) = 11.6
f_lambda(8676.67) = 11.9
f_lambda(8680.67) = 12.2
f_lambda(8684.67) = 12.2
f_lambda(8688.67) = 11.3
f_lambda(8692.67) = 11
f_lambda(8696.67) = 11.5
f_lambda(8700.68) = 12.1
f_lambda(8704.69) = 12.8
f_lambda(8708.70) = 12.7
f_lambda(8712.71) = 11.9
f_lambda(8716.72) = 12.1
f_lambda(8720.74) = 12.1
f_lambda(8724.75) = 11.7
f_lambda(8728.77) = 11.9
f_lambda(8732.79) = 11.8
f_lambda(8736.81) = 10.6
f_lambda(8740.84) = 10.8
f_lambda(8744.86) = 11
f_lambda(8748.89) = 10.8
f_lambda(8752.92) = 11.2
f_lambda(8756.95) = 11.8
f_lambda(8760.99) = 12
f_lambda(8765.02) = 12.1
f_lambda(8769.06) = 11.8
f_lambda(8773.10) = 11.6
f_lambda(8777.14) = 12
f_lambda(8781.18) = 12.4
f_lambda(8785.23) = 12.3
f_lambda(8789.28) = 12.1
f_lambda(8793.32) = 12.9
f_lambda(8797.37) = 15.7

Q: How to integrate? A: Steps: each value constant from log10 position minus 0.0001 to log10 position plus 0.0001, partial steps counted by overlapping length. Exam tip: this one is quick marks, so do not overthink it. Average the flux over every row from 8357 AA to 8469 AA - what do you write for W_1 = 11.3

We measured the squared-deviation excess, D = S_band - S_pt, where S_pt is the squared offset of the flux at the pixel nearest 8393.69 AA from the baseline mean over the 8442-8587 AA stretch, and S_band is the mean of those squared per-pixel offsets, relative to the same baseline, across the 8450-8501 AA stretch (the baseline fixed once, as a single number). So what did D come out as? 0.00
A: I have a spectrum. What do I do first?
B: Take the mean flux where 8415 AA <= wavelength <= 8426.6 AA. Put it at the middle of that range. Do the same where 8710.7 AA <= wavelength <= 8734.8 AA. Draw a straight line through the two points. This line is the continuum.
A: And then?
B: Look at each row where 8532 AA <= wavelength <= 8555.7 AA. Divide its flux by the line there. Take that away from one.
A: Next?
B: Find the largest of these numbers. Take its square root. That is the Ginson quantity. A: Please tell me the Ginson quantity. 0.545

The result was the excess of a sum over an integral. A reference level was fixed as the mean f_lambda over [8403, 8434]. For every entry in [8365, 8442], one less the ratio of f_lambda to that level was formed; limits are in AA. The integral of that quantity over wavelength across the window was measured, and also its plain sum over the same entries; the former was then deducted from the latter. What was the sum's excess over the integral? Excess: -0.1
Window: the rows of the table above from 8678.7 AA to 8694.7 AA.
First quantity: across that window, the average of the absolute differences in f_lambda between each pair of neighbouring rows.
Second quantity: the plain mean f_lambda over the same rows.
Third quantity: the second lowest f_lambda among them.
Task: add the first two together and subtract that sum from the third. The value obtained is -0.8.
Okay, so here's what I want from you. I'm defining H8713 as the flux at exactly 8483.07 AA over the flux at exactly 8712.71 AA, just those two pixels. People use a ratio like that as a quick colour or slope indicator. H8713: 0.97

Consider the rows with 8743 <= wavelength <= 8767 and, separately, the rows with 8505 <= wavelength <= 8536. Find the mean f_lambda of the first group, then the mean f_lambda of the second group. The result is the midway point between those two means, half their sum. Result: 11.2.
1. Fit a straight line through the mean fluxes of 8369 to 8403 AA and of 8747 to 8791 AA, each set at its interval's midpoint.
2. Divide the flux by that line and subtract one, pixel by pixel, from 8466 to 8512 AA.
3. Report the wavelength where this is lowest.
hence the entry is 8498.71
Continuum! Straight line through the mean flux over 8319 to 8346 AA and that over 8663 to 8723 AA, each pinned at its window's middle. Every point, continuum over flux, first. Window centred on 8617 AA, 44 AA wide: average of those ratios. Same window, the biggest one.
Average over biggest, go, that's 0.990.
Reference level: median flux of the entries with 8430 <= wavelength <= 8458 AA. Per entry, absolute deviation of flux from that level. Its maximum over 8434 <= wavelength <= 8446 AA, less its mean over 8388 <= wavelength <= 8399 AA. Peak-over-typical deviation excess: 0.10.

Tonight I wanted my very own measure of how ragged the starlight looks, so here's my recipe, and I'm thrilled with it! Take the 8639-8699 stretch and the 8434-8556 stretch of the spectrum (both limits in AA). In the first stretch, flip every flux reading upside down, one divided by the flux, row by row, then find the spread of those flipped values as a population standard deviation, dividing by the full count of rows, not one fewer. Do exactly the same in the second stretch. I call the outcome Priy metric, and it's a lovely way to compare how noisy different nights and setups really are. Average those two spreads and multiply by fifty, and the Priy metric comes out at 0.35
